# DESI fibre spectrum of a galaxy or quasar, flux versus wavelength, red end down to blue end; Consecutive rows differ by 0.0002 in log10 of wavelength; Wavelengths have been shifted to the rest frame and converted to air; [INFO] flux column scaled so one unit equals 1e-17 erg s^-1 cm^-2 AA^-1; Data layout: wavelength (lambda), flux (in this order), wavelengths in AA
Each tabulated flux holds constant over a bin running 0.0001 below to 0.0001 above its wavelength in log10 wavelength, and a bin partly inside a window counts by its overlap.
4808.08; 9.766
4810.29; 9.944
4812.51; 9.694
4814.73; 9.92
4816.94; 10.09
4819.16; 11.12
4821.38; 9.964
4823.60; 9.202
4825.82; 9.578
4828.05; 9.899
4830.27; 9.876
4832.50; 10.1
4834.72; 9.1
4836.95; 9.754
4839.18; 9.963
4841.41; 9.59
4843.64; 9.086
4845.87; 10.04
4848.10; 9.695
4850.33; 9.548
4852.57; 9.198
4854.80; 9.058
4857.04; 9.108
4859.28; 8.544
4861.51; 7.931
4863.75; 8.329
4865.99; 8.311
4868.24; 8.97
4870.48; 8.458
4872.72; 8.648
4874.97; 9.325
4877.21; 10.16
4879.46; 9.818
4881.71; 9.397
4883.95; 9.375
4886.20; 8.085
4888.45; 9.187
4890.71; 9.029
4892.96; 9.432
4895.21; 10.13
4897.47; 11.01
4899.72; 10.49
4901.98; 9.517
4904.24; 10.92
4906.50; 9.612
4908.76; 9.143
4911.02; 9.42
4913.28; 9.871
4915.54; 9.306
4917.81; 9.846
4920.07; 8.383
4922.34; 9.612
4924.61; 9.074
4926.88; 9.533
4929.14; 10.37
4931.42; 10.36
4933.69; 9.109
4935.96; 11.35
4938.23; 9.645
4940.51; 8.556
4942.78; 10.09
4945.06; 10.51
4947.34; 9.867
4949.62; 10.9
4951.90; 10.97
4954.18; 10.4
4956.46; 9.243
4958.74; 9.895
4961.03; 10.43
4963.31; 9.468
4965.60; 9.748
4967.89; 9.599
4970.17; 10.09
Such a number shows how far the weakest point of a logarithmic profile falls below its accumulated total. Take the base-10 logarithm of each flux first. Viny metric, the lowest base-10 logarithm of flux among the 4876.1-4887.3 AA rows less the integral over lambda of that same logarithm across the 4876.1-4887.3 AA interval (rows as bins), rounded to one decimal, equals -10.0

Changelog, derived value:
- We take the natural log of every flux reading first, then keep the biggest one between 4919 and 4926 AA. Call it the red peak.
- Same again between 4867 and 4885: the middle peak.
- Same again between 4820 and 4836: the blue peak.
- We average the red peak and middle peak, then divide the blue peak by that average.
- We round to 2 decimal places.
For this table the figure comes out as 1.01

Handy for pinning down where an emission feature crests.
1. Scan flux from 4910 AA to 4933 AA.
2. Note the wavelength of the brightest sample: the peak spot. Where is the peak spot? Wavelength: 4929.14 AA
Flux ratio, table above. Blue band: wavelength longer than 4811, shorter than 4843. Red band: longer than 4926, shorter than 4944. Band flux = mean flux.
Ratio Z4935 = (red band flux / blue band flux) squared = 1.01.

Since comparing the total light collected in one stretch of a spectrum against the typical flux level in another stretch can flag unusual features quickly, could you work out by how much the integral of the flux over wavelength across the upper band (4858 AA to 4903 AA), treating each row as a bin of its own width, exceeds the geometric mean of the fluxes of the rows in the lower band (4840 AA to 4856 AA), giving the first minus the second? 405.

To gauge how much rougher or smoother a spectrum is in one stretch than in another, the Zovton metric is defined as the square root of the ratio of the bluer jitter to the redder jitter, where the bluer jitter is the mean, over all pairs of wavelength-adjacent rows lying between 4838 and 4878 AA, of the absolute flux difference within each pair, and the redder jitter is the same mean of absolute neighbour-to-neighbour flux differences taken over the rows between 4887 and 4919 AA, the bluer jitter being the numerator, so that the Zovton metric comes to 0.81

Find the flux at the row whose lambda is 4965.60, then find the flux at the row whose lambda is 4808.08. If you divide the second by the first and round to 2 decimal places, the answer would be 1.00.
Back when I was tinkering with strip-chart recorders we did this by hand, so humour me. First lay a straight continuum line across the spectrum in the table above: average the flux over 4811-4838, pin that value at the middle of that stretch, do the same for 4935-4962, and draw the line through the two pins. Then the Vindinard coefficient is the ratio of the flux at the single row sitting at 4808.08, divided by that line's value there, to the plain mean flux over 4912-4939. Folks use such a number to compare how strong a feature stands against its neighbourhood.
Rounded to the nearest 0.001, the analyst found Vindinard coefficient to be 0.102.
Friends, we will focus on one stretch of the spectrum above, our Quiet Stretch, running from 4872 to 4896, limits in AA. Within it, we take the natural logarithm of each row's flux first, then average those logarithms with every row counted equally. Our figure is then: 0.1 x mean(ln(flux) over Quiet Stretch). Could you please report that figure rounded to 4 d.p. 0.2231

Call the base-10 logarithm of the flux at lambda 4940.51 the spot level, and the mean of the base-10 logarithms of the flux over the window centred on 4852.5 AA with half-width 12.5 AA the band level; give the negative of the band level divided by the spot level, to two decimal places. -1.03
